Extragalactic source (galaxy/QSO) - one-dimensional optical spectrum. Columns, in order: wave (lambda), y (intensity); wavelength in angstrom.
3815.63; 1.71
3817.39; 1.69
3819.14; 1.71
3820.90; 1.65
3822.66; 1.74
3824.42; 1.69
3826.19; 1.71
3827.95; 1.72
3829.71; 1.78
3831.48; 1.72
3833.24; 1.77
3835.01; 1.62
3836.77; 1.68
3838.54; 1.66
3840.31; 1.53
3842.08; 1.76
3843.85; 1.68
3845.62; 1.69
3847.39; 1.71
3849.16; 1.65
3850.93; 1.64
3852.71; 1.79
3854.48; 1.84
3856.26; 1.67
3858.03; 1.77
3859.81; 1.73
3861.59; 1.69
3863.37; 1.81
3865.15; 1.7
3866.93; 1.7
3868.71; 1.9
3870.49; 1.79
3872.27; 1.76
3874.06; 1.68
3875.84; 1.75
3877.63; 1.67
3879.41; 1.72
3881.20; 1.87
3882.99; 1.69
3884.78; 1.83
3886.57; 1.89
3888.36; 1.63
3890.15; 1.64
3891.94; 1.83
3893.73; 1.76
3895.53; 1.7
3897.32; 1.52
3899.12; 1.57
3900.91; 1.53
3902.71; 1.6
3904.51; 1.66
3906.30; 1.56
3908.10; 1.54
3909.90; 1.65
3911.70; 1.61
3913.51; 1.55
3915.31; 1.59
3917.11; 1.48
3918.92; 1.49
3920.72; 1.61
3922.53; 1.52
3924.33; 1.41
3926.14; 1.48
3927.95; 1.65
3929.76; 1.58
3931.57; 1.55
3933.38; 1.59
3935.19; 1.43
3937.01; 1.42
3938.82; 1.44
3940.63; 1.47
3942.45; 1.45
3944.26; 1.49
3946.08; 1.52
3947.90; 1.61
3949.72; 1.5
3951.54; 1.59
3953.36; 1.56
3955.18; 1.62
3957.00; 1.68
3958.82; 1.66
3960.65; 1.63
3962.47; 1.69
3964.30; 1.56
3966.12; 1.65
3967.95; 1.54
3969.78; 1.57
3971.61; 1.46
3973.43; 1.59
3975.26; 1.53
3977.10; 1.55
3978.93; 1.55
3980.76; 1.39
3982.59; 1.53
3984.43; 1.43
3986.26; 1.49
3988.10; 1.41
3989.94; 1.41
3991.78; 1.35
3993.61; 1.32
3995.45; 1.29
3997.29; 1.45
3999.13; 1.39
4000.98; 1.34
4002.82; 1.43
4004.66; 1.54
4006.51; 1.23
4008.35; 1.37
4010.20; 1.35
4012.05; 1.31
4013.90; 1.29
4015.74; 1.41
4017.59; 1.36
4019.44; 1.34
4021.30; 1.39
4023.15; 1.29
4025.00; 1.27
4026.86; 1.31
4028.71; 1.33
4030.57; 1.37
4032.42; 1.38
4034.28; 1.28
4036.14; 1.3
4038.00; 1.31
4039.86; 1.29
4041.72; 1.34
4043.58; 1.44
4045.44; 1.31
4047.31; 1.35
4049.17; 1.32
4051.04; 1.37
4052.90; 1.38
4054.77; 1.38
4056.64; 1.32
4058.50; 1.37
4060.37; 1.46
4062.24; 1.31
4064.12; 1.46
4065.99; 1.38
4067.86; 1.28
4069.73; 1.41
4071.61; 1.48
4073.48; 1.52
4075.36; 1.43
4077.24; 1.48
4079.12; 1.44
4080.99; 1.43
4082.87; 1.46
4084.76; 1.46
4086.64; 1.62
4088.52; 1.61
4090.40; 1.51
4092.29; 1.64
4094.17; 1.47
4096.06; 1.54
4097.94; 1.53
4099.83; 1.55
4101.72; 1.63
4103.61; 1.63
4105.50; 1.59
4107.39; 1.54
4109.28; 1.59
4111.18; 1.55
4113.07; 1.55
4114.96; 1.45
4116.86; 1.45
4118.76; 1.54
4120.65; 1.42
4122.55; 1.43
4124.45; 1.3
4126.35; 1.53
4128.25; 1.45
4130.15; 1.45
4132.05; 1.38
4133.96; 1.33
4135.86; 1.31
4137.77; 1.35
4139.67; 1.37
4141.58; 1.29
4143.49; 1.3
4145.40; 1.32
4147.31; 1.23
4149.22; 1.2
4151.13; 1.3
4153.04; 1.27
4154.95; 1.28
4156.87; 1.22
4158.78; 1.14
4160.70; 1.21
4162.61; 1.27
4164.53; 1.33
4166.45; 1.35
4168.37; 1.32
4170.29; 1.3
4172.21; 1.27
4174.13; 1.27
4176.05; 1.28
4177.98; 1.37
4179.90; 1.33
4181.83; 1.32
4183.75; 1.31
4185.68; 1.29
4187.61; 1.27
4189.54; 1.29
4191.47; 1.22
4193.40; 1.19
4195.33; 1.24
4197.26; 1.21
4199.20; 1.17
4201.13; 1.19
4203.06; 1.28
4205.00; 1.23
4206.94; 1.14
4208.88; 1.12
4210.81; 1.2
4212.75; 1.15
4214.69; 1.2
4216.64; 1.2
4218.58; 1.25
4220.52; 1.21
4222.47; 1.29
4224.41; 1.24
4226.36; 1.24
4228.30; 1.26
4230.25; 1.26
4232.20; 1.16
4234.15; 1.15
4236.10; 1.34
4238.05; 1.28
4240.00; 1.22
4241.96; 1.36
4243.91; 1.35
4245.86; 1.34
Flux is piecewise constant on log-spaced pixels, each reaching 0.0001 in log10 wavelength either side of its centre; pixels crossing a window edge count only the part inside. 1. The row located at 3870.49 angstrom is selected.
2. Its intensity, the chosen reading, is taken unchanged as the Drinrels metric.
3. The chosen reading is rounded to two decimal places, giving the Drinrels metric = 1.79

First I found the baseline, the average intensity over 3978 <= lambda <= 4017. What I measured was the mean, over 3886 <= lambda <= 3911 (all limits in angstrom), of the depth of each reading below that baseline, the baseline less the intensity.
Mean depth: -0.25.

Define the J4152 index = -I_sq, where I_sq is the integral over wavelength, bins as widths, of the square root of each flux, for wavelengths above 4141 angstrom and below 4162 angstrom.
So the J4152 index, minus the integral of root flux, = -23.5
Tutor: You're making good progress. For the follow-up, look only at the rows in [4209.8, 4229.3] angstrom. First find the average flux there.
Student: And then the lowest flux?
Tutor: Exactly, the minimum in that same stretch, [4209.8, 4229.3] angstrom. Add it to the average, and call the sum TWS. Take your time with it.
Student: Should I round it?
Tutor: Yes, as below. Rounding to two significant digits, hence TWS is 2.4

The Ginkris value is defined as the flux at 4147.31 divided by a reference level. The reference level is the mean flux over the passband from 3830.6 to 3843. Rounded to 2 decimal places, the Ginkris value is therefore 0.73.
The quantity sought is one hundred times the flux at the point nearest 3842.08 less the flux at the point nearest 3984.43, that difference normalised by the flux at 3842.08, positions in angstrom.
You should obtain 19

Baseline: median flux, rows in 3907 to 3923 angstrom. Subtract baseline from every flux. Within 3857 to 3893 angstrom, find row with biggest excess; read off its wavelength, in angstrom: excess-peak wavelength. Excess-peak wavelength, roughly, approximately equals 3868.71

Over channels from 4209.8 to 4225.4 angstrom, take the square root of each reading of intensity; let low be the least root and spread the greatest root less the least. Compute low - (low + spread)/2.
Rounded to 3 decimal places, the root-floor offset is 0.504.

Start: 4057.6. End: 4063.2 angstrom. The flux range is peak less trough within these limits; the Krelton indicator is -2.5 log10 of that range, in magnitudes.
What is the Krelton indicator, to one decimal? 2.1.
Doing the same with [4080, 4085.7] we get 3.8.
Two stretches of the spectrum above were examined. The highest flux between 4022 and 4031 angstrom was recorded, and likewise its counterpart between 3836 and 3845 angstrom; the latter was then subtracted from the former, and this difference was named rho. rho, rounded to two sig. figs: -0.39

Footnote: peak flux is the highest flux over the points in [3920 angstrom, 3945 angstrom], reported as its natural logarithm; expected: 0.50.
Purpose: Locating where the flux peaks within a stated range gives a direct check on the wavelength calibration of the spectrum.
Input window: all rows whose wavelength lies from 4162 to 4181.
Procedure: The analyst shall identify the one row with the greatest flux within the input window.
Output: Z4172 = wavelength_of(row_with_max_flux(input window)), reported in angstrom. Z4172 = 4177.98 angstrom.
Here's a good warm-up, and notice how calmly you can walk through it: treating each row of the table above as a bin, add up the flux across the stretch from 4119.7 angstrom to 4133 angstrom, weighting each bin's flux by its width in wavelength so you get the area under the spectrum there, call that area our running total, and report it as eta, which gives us 19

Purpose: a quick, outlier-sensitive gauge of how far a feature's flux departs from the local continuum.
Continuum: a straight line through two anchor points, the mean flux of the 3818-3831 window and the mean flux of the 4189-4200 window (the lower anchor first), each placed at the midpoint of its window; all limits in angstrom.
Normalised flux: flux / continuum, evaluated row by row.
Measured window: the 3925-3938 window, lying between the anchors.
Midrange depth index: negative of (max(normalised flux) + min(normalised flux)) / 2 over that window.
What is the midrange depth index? -0.98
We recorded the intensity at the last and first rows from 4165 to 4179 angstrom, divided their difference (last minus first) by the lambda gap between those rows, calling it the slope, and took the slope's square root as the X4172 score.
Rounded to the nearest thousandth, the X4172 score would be 0.042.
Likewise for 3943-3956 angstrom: 0.109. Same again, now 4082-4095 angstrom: 0.030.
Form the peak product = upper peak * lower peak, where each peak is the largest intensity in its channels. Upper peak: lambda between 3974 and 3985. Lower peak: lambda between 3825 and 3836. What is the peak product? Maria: 2.76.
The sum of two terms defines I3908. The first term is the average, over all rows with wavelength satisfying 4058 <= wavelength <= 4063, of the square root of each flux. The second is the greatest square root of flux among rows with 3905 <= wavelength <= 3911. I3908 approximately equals 2.46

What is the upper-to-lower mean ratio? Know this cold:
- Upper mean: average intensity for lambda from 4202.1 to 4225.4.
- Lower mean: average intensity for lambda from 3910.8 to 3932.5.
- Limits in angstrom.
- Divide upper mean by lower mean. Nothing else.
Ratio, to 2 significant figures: 0.78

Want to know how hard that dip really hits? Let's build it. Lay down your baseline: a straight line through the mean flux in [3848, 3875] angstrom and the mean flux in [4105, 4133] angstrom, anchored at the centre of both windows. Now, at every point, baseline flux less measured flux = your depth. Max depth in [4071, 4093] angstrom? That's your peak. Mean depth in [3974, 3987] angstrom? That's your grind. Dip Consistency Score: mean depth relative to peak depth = 1.3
